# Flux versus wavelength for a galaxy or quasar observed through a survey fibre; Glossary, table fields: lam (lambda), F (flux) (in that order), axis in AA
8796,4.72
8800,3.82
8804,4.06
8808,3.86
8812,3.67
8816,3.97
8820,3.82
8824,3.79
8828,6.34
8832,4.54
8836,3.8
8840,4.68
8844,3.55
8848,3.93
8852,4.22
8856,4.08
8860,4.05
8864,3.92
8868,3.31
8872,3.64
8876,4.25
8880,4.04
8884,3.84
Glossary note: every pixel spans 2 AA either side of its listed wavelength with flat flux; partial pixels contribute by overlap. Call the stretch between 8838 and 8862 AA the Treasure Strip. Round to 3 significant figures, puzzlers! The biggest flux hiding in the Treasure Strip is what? 4.68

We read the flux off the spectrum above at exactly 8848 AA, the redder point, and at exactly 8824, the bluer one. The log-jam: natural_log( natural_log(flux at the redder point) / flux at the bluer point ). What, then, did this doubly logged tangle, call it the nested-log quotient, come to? -1.02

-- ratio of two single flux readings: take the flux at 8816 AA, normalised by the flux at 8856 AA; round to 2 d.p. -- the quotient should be 0.97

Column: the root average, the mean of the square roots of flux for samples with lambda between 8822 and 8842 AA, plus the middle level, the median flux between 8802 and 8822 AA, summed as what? 6.00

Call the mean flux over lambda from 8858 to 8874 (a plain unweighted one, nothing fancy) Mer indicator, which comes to 3.73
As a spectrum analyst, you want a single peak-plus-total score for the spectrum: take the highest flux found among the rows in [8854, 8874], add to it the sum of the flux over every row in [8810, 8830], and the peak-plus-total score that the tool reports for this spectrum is 25.7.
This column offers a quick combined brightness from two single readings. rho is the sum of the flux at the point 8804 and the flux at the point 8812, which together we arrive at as 7.7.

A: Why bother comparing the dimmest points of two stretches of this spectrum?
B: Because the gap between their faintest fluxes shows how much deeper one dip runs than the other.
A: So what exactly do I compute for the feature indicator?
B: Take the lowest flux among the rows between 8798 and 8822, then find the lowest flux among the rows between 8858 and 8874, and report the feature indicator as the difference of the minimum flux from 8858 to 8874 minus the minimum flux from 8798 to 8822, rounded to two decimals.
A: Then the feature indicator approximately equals -0.36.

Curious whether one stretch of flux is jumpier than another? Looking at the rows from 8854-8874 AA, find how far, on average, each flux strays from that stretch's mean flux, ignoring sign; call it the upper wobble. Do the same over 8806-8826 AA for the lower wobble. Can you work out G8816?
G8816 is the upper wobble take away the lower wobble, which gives 0.19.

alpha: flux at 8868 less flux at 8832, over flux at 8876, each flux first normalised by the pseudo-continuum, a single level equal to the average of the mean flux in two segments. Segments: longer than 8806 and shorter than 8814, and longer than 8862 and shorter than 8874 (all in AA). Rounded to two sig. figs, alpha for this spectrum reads -0.29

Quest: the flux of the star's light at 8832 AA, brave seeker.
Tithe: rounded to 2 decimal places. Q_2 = 4.54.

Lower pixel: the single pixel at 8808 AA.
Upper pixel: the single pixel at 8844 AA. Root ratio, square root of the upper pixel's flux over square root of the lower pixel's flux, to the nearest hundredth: 0.96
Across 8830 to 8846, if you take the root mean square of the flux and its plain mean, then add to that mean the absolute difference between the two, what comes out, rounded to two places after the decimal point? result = 4.17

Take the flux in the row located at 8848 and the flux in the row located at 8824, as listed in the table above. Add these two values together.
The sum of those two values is 7.7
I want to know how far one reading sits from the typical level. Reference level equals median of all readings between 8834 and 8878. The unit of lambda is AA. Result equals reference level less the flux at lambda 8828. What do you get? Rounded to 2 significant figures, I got -2.4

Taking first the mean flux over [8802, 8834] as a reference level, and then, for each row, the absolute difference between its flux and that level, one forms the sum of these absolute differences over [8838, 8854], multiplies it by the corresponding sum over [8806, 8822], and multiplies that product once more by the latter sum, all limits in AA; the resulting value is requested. 4.3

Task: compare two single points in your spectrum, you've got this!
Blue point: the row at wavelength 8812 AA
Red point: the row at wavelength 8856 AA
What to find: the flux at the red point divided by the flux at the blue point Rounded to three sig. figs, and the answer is 1.11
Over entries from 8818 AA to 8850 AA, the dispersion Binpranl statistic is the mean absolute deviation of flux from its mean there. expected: 0.66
